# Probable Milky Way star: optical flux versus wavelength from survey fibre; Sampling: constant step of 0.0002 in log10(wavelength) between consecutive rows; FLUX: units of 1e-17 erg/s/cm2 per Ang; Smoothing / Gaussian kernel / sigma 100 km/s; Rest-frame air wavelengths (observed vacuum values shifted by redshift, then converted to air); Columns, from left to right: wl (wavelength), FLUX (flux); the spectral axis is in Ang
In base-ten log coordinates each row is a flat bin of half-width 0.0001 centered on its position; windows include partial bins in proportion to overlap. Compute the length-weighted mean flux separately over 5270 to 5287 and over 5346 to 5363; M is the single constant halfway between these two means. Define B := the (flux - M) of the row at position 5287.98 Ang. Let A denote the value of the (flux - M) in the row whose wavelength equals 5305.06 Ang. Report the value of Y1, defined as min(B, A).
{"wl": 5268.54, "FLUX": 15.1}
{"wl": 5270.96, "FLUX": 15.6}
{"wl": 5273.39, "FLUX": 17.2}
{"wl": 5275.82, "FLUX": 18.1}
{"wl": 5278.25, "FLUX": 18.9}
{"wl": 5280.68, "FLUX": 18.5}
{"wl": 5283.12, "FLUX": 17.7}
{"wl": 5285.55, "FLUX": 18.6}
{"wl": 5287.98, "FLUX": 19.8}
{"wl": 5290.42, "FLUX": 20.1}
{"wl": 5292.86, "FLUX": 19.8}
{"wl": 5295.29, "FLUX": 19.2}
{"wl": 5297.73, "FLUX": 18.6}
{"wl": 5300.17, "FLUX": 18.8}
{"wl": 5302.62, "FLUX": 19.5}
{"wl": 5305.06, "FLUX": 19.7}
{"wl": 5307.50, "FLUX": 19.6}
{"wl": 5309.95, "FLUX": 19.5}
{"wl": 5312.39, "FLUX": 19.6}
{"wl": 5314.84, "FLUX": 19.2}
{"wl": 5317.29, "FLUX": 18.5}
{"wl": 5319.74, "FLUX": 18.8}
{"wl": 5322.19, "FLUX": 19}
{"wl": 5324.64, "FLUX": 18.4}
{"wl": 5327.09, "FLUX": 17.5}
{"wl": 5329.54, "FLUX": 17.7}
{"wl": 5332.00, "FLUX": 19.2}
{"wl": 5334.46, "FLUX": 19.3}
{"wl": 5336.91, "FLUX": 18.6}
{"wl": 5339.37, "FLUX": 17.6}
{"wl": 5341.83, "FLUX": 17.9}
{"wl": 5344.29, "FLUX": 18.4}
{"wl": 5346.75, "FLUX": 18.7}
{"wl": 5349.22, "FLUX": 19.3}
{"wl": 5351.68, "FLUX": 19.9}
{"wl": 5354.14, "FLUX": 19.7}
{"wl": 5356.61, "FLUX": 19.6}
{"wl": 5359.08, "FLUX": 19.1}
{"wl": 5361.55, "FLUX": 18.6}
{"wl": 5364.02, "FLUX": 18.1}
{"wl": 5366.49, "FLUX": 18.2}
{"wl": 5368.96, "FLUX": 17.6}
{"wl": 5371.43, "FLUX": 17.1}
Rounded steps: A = 1.1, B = 1.2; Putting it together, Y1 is 1.1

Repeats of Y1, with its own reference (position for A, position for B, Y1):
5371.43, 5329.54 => -1.5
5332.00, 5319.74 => 0.2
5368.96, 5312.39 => -1.0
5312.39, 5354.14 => 1.0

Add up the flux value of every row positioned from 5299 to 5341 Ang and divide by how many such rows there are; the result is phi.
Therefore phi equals 18.9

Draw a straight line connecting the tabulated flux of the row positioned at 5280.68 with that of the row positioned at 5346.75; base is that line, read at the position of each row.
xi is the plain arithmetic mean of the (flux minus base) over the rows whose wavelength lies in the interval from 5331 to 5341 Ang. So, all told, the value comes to 0.01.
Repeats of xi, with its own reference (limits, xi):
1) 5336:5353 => -0.06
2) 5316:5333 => -0.19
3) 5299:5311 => 0.85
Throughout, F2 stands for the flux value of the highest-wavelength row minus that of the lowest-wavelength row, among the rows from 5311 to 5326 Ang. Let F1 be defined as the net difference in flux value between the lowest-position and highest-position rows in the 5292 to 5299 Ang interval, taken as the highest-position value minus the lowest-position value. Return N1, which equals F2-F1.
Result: 0.0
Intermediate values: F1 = -1.20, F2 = -1.2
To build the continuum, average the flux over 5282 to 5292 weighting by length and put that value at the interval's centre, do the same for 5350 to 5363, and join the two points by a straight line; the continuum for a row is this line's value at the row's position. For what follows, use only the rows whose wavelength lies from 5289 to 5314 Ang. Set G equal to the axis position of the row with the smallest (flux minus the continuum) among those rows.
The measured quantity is 5297.73 Ang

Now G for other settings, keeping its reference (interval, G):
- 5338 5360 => 5339.37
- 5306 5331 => 5327.09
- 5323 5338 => 5327.09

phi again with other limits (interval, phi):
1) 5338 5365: 18.8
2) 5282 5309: 19.2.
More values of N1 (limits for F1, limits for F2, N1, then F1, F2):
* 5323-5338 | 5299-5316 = 0.2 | 0.20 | 0.4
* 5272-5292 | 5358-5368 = -3.8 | 2.90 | -0.9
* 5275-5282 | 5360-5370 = -1.4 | 0.40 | -1.0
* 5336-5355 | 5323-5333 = -0.3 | 1.10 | 0.8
